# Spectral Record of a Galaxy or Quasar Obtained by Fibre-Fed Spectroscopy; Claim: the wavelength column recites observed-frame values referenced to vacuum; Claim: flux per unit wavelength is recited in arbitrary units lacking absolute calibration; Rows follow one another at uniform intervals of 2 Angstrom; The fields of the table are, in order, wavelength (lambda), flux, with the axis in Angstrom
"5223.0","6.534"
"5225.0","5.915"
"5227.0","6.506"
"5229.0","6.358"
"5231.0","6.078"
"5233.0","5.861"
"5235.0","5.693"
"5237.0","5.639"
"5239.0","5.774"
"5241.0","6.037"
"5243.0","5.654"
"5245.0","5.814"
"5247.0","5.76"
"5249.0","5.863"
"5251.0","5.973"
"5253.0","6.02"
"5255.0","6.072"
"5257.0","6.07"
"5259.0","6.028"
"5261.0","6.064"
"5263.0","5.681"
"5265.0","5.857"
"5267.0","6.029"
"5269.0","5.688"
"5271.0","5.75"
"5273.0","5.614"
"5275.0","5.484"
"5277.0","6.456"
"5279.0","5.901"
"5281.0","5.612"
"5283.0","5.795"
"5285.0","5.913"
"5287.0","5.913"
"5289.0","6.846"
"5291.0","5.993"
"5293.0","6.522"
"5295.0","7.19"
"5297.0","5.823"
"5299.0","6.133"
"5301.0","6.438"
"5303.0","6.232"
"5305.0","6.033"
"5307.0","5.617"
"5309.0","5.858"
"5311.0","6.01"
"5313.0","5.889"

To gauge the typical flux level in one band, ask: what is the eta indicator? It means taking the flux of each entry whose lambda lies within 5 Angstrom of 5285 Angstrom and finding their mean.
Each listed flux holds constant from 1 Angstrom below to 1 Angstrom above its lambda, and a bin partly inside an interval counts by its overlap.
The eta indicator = 6.02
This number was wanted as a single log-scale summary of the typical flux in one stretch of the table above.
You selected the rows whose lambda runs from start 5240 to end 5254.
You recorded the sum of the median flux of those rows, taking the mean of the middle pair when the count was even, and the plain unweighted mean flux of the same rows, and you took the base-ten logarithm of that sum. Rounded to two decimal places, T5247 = 1.07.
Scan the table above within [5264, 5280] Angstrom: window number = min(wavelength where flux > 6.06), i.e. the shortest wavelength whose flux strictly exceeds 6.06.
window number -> 5277.0 Angstrom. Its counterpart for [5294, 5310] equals 5295.0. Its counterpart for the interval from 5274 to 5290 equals 5277.0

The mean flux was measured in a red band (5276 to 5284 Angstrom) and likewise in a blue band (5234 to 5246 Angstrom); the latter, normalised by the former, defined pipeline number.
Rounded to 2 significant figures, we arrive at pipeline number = 0.97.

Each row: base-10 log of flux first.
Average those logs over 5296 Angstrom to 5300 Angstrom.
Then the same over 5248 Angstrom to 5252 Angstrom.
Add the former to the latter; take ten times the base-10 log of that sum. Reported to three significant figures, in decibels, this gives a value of 1.90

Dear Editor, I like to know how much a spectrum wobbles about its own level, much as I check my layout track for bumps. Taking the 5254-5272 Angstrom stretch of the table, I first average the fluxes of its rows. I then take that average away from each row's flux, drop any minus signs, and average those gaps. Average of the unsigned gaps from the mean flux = 0.15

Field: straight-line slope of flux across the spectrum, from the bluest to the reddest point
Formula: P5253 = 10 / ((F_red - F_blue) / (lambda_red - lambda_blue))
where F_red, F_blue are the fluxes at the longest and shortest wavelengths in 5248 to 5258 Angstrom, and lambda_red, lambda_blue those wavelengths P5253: 386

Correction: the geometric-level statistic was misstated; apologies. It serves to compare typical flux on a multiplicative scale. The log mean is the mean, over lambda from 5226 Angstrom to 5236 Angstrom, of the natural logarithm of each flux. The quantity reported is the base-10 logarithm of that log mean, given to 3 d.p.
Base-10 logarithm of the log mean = 0.257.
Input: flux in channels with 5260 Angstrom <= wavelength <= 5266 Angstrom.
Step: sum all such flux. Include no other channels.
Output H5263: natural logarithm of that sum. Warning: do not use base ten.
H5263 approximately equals 2.87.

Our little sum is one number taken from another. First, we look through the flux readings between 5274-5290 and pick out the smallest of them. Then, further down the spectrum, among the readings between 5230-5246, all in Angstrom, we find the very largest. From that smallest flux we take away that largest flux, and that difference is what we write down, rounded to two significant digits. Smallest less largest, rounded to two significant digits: -0.59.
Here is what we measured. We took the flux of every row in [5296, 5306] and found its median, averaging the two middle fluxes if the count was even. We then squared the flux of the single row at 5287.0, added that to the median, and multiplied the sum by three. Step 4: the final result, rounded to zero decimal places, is 123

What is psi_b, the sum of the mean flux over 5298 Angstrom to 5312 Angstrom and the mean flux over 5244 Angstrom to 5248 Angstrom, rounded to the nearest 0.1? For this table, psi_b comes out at 11.8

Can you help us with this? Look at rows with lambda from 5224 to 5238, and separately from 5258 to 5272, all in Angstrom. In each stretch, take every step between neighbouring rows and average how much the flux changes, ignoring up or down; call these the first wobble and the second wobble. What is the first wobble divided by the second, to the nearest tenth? 1.2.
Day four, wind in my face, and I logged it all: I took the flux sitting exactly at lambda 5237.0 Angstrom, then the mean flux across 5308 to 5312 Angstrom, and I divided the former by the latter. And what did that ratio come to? 0.95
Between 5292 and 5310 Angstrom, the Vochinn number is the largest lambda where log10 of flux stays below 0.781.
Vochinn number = 5309.0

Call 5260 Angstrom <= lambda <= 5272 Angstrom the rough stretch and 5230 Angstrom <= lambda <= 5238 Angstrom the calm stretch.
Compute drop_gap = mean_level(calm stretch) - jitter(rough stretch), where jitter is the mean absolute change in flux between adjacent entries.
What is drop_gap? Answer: 5.59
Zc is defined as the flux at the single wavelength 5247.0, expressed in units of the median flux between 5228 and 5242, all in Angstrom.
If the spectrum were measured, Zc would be 0.98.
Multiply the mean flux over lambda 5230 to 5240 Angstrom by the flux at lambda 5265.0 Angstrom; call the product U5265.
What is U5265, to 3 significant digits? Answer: 34.0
